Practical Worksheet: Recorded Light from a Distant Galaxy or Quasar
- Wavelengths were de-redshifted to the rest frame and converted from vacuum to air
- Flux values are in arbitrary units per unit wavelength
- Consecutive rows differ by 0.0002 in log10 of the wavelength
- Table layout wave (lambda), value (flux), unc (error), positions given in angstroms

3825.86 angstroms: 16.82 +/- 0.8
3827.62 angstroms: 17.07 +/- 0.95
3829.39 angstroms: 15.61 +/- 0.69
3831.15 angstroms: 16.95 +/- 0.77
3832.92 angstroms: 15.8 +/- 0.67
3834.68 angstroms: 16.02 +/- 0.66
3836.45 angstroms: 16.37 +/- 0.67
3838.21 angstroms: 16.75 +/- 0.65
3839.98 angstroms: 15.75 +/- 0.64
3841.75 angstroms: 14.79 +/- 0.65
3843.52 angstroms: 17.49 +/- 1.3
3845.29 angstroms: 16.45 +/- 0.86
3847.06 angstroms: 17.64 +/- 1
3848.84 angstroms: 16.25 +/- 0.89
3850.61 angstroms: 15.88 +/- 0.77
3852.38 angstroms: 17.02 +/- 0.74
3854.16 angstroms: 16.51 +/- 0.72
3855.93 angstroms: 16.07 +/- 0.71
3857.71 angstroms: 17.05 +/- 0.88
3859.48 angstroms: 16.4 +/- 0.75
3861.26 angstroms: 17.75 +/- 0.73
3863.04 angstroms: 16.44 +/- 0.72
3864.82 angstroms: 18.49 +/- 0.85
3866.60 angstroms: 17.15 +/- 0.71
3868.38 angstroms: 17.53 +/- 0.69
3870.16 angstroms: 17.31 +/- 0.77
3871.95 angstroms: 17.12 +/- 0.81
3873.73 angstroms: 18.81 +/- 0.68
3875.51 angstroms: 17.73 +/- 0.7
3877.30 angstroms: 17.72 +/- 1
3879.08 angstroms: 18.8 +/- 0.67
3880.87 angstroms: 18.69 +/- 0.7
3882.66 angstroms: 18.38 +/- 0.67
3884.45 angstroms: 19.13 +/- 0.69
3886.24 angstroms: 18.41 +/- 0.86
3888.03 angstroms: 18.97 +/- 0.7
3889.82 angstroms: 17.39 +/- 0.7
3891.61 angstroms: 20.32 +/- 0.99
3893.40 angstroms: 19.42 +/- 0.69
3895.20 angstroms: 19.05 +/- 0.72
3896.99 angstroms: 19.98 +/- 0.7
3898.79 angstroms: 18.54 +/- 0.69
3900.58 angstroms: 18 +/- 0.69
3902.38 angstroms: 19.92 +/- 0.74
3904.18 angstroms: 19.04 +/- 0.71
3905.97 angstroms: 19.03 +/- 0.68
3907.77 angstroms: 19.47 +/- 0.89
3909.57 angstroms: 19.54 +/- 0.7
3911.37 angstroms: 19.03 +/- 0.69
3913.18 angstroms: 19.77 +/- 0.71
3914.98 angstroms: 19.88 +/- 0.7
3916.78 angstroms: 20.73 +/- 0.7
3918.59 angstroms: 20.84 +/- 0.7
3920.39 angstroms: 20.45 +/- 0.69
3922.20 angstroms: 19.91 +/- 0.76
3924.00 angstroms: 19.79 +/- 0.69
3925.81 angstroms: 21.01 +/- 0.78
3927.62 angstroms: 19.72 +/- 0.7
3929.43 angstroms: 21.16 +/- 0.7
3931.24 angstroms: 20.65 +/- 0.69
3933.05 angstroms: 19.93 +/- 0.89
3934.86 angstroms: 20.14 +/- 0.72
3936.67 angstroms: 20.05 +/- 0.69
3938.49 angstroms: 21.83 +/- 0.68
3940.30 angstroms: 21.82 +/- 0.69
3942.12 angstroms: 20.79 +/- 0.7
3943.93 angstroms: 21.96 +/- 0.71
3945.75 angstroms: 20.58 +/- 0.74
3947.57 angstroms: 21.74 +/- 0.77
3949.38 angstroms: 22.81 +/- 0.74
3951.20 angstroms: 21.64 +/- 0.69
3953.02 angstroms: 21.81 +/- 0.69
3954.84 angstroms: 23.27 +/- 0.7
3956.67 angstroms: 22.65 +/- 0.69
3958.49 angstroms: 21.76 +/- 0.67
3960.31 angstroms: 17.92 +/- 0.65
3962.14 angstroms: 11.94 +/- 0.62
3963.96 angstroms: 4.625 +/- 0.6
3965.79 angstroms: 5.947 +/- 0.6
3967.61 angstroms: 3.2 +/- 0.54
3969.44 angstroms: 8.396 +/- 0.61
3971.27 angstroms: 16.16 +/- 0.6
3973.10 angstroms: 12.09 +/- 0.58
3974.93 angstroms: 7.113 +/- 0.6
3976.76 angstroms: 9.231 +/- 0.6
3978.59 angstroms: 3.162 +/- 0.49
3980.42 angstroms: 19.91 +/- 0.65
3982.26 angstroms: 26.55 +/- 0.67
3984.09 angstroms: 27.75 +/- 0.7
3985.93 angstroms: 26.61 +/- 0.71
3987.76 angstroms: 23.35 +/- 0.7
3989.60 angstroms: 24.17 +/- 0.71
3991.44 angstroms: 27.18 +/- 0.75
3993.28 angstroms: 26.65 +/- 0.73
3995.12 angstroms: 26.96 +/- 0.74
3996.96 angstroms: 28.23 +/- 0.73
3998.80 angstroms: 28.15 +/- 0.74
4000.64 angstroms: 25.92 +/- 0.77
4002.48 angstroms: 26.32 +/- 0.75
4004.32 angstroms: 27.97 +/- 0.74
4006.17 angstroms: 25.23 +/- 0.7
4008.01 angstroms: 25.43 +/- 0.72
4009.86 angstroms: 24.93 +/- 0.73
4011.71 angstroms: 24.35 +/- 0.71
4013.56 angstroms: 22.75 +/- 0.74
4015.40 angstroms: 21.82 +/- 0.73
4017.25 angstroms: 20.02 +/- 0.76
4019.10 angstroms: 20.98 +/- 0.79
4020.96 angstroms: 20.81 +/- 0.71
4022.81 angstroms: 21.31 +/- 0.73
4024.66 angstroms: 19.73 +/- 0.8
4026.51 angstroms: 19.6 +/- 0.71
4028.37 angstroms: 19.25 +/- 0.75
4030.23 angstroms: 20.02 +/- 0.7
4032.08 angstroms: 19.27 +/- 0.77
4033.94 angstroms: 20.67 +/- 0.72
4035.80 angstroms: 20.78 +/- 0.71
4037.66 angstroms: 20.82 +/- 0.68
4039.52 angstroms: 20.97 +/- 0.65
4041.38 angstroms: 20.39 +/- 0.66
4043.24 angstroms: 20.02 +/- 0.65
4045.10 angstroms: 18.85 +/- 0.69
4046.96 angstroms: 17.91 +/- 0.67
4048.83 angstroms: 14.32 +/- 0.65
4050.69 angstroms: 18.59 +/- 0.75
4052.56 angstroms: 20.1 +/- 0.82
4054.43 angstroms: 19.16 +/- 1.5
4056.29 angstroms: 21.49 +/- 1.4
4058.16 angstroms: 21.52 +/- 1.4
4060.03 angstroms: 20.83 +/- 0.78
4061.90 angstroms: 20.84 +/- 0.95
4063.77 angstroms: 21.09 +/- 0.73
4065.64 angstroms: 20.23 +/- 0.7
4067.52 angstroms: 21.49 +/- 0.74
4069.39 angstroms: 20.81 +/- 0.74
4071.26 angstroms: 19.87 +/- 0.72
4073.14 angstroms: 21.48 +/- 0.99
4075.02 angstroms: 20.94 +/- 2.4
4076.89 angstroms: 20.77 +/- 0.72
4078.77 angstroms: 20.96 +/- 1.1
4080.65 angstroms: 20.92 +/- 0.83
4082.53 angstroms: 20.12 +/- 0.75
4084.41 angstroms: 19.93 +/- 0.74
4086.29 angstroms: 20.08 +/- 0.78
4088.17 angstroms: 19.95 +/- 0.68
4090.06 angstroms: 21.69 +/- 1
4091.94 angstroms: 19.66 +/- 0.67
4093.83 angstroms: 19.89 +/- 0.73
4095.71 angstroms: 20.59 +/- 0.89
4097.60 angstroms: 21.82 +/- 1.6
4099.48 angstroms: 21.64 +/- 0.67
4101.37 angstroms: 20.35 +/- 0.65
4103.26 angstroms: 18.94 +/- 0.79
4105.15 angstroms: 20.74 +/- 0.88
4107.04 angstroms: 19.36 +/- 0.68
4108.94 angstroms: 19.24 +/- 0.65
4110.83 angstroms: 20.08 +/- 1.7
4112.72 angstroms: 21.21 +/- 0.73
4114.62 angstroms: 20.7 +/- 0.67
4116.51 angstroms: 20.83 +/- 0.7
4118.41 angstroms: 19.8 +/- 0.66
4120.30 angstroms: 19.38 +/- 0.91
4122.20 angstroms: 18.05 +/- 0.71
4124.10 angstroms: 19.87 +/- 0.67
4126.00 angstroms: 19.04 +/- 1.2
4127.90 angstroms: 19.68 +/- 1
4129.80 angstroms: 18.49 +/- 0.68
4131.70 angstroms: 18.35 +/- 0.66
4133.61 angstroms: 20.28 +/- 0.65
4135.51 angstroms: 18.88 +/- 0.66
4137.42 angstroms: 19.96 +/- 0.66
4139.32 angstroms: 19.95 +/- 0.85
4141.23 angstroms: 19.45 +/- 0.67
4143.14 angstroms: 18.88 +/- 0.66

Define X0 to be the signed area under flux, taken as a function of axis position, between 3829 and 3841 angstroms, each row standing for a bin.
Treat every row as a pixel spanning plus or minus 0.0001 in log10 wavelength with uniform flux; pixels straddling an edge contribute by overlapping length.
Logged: 194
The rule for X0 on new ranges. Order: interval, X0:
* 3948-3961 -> 283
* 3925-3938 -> 265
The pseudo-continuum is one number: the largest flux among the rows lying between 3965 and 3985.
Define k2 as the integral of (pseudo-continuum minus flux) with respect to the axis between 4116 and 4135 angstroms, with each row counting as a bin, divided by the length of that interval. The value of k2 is 8.4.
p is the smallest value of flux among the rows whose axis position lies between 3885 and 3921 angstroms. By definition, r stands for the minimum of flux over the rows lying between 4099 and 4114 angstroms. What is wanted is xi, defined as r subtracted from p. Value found -2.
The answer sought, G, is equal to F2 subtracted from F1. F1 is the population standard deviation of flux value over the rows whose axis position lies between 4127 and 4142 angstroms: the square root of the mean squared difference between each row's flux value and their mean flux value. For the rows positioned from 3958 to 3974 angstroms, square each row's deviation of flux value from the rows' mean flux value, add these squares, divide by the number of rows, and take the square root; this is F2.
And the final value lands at -5.3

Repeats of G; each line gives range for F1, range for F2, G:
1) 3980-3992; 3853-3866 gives 1.8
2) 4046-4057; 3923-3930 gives 1.6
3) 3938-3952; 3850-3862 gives 0.1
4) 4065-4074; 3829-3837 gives 0.2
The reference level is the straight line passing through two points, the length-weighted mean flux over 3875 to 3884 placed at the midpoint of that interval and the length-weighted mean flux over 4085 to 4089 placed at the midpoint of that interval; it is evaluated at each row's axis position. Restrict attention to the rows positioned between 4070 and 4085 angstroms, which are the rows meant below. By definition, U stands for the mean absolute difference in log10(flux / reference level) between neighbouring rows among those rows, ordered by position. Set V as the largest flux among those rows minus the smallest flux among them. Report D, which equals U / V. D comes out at 0.0067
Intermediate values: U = 0.011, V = 1.6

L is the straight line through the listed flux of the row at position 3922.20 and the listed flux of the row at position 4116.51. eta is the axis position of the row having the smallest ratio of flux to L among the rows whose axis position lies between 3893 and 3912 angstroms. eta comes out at 3900.58 angstroms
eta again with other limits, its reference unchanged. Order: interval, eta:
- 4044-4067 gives 4048.83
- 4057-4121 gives 4103.26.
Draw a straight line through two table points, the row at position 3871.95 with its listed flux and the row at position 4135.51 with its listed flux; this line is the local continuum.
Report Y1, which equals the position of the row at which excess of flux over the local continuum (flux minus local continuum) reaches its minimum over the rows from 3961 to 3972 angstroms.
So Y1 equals 3967.61 angstroms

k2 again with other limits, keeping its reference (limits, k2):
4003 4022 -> 4.3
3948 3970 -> 12.0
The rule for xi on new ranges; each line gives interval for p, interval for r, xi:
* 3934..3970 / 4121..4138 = -15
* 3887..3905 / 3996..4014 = -5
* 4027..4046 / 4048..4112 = 5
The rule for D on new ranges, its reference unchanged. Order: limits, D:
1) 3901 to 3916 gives 0.0099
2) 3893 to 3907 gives 0.0100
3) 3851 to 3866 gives 0.0110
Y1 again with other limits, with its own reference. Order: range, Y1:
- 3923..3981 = 3978.59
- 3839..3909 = 3841.75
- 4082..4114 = 4103.26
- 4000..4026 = 4024.66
